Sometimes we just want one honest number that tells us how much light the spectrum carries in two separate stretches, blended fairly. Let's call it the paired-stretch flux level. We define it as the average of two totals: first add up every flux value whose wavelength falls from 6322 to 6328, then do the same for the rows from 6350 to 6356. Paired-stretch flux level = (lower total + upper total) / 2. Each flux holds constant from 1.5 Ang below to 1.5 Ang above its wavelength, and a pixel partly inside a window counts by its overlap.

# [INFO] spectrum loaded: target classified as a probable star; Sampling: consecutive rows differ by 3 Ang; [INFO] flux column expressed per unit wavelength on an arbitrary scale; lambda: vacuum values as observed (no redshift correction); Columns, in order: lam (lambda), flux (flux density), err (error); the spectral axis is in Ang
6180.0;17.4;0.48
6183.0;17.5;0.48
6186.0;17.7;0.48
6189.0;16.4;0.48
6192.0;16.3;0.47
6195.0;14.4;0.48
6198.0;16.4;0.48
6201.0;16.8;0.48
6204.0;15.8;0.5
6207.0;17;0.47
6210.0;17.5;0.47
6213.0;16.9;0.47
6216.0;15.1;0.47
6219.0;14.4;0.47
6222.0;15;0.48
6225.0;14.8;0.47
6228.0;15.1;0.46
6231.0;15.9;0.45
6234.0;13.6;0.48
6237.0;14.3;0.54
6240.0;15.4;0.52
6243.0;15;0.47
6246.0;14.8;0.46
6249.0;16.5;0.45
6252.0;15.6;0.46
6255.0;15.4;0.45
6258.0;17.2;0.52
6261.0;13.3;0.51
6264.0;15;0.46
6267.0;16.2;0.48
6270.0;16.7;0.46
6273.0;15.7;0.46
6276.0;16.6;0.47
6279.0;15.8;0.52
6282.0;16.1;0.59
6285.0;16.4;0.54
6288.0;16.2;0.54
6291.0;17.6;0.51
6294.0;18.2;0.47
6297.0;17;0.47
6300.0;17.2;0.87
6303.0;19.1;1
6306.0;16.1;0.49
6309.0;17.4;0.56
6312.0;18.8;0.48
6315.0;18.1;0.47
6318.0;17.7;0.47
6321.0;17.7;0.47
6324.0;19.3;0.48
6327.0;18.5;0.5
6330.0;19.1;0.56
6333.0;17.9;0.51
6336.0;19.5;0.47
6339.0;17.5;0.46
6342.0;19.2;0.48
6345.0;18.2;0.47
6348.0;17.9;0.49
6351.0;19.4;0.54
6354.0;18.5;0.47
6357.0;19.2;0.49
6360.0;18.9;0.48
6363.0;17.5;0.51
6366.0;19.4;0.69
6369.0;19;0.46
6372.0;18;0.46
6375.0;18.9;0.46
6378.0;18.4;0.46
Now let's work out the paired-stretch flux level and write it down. 38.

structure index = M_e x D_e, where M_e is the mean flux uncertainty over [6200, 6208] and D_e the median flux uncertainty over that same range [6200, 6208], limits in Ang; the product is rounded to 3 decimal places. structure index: 0.232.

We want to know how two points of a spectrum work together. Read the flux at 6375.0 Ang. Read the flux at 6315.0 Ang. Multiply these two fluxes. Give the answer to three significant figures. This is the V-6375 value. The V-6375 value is 342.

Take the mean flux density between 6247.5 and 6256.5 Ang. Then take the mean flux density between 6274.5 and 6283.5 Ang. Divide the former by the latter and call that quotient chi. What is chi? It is 0.98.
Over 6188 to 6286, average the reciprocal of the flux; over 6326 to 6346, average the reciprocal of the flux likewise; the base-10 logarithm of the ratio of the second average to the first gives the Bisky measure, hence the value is -0.07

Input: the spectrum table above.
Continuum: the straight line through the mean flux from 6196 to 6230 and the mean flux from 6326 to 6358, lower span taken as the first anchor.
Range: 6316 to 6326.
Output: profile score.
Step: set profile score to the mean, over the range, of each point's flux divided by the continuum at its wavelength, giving 1.00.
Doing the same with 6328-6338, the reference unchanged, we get 1.02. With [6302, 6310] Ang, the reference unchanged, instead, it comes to 0.98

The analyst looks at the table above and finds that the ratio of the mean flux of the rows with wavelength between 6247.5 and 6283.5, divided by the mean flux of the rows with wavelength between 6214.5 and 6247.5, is 1.07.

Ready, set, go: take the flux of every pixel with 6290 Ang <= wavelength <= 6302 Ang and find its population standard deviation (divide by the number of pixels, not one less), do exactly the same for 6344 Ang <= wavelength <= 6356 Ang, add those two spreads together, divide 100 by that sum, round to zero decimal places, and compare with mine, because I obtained 98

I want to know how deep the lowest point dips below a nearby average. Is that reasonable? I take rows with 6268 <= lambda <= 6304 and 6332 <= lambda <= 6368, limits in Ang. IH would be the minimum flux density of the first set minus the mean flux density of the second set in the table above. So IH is -2.9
